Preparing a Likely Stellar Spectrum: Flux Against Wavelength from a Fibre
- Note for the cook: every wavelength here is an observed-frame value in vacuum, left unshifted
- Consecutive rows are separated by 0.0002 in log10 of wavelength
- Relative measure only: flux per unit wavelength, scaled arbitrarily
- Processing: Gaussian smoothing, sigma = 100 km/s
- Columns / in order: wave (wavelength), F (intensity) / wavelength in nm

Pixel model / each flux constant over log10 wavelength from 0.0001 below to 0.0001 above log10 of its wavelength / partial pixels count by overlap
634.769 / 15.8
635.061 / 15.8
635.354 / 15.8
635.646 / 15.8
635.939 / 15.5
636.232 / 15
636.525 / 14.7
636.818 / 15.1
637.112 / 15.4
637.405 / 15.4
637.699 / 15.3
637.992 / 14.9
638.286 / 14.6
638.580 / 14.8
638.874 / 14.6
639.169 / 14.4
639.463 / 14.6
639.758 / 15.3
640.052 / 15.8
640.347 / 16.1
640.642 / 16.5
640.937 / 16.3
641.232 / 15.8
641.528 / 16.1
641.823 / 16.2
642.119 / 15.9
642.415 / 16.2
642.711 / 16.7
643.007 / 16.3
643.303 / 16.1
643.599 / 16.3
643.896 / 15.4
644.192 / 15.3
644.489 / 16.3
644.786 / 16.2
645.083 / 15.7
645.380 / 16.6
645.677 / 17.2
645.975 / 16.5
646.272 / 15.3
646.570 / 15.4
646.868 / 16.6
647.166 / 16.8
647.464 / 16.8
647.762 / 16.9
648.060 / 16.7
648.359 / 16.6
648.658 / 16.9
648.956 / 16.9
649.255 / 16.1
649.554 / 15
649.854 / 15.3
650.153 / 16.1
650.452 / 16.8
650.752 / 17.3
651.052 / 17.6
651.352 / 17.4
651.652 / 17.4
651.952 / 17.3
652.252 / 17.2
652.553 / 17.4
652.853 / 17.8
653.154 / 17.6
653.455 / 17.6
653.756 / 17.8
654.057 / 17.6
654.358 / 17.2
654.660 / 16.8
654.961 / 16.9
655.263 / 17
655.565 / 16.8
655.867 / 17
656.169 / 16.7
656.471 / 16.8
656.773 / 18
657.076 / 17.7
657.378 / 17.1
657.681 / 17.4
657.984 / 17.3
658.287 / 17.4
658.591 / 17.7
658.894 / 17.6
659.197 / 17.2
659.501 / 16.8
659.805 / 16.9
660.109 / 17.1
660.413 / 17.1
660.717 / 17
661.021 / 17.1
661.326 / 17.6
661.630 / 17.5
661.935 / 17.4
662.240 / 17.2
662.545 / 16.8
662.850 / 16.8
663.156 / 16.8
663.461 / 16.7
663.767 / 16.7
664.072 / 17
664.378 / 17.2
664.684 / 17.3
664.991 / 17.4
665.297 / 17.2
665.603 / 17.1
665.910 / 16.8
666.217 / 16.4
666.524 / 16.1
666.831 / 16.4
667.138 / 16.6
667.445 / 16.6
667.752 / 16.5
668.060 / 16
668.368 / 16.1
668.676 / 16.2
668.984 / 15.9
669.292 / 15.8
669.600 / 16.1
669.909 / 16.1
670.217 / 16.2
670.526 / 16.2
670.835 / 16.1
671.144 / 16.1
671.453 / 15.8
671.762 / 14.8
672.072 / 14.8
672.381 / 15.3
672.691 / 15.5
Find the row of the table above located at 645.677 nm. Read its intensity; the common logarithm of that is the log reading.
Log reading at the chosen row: 1.24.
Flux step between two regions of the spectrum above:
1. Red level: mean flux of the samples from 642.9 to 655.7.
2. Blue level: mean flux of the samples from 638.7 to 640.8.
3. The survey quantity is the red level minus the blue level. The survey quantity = 1.3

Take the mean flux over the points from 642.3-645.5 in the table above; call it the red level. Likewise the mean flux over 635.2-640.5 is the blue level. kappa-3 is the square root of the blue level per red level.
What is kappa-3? 0.971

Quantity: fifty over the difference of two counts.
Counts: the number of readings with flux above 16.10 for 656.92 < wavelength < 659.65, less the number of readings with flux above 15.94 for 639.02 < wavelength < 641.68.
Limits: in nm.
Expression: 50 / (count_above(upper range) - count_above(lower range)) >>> 10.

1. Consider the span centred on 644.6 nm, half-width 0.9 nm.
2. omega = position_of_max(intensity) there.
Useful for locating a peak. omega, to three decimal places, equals 645.380 nm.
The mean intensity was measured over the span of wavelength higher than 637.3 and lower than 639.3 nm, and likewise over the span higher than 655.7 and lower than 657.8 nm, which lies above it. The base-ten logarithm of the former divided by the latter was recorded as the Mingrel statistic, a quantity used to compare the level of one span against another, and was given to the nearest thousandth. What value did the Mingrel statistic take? -0.065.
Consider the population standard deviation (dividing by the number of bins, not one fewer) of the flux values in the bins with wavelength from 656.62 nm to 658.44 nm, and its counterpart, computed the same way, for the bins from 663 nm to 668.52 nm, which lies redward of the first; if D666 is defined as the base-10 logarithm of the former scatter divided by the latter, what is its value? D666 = -0.15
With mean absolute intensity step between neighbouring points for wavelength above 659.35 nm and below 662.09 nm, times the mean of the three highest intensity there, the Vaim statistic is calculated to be 2.6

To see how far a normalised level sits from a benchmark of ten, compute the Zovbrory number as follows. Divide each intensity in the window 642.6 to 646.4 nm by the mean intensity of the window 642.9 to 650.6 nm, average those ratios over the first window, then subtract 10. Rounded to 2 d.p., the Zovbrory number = -9.01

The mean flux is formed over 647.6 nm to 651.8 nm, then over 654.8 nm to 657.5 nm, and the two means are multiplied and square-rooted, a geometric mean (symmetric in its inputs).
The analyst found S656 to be 16.9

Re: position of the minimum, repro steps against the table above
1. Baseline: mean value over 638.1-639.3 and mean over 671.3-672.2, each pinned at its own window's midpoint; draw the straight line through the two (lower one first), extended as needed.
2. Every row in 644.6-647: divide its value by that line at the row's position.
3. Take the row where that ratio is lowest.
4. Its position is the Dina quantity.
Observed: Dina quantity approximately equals 646.272 nm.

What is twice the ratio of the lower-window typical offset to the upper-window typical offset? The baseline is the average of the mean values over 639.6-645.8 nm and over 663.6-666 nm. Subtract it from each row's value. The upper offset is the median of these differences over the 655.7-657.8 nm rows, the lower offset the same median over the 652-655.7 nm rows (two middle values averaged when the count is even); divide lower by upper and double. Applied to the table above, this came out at 2.8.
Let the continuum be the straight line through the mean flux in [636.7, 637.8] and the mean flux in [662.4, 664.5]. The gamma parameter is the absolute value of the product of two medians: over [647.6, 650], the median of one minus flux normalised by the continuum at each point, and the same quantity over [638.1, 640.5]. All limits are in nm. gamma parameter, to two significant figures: 0.0019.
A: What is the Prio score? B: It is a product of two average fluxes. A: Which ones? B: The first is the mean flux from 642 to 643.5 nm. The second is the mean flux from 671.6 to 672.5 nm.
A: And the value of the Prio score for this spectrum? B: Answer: 243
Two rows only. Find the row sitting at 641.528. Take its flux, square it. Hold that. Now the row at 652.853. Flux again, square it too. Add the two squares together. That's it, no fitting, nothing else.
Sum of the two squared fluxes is 576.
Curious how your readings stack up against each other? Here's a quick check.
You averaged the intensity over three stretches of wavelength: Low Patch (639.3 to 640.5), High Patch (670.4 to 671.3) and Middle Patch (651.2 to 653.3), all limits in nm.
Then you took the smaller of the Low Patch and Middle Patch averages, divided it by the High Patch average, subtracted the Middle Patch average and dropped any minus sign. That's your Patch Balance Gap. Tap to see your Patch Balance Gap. 16.49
